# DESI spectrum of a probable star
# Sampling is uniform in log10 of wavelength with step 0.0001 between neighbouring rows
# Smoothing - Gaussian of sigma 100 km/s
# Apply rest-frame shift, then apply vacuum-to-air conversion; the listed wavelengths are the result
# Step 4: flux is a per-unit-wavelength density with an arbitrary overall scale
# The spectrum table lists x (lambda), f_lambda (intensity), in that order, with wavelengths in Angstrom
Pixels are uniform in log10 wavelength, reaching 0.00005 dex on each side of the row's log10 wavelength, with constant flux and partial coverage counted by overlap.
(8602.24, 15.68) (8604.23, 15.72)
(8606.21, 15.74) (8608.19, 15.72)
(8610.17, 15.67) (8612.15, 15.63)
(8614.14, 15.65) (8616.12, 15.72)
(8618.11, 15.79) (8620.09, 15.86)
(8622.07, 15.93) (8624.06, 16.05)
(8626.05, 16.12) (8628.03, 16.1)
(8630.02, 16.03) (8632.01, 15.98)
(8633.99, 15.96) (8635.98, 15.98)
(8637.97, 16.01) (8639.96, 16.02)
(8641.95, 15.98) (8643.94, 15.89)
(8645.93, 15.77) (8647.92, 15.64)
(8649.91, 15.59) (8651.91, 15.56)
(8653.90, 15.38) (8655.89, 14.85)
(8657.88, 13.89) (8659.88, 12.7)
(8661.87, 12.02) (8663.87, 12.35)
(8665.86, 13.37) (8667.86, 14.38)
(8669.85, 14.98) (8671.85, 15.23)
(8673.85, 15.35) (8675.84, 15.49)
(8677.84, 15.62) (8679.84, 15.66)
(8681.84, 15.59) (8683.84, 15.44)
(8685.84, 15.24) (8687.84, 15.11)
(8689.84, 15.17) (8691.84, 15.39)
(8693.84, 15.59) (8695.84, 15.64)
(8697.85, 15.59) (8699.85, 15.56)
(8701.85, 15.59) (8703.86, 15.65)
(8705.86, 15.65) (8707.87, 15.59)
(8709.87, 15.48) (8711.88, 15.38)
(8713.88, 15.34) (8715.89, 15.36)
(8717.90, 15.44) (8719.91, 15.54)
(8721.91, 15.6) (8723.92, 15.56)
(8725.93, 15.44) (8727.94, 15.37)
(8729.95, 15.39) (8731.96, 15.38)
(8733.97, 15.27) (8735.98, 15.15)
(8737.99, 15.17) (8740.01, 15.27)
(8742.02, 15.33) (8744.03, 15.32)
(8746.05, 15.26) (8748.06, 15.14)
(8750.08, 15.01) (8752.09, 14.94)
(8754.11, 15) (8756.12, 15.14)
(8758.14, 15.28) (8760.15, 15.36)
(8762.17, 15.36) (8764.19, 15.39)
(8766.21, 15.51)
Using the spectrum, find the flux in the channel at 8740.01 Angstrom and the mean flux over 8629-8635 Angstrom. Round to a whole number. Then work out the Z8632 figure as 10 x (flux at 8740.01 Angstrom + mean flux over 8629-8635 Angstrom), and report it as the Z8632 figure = 313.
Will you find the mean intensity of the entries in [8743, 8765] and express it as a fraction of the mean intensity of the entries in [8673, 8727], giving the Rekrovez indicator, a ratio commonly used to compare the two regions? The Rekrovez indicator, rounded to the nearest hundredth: 0.98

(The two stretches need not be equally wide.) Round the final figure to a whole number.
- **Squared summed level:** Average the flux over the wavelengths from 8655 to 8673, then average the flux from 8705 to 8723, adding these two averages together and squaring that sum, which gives 855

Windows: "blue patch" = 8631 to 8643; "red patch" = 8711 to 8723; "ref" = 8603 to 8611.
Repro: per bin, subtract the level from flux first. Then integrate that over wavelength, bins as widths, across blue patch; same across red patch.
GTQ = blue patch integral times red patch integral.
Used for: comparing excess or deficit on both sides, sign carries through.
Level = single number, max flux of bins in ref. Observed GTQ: -11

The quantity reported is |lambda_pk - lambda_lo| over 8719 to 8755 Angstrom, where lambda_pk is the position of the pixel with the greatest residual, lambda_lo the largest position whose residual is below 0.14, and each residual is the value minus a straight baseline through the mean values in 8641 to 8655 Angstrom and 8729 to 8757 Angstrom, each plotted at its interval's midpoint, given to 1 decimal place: 32.2 Angstrom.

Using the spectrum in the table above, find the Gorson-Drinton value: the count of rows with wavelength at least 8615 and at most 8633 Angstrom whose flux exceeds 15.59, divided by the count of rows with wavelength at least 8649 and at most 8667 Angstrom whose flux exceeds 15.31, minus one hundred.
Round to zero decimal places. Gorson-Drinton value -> -97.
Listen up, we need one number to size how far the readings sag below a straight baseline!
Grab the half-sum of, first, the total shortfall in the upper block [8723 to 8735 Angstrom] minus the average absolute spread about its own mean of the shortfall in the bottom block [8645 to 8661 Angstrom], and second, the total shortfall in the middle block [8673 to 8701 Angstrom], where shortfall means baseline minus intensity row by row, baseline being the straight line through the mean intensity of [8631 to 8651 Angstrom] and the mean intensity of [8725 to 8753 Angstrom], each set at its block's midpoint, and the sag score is 0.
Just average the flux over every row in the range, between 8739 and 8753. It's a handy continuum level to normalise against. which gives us 15.2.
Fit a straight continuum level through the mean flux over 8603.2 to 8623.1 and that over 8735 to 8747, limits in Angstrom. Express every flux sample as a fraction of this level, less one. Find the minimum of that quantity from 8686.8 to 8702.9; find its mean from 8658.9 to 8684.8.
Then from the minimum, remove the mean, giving 0.045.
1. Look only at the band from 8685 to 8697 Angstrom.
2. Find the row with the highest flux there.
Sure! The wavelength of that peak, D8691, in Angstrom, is 8695.84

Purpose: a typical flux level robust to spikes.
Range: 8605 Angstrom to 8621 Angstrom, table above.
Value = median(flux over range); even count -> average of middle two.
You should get 15.7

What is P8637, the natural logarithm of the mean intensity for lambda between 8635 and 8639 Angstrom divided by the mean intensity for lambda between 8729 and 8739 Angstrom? 0.046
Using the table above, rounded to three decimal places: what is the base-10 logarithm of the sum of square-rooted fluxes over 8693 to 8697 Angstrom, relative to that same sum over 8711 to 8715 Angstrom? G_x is 0.004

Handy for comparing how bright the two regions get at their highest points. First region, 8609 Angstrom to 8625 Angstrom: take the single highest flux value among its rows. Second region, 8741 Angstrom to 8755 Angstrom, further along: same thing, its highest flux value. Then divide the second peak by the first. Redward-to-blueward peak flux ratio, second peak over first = 0.96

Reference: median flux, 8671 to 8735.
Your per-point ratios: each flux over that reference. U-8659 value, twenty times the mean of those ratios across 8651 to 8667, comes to 17.8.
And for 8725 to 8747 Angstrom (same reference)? 19.8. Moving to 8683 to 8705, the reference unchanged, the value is 20.0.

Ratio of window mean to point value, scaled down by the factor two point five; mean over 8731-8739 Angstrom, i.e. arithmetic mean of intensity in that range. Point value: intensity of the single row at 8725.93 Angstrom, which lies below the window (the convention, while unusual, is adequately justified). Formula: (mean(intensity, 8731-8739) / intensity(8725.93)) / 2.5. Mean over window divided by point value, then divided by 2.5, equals 0.395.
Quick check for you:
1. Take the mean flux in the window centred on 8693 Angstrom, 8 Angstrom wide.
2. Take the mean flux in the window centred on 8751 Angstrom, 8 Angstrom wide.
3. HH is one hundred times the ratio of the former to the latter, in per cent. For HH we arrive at 103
